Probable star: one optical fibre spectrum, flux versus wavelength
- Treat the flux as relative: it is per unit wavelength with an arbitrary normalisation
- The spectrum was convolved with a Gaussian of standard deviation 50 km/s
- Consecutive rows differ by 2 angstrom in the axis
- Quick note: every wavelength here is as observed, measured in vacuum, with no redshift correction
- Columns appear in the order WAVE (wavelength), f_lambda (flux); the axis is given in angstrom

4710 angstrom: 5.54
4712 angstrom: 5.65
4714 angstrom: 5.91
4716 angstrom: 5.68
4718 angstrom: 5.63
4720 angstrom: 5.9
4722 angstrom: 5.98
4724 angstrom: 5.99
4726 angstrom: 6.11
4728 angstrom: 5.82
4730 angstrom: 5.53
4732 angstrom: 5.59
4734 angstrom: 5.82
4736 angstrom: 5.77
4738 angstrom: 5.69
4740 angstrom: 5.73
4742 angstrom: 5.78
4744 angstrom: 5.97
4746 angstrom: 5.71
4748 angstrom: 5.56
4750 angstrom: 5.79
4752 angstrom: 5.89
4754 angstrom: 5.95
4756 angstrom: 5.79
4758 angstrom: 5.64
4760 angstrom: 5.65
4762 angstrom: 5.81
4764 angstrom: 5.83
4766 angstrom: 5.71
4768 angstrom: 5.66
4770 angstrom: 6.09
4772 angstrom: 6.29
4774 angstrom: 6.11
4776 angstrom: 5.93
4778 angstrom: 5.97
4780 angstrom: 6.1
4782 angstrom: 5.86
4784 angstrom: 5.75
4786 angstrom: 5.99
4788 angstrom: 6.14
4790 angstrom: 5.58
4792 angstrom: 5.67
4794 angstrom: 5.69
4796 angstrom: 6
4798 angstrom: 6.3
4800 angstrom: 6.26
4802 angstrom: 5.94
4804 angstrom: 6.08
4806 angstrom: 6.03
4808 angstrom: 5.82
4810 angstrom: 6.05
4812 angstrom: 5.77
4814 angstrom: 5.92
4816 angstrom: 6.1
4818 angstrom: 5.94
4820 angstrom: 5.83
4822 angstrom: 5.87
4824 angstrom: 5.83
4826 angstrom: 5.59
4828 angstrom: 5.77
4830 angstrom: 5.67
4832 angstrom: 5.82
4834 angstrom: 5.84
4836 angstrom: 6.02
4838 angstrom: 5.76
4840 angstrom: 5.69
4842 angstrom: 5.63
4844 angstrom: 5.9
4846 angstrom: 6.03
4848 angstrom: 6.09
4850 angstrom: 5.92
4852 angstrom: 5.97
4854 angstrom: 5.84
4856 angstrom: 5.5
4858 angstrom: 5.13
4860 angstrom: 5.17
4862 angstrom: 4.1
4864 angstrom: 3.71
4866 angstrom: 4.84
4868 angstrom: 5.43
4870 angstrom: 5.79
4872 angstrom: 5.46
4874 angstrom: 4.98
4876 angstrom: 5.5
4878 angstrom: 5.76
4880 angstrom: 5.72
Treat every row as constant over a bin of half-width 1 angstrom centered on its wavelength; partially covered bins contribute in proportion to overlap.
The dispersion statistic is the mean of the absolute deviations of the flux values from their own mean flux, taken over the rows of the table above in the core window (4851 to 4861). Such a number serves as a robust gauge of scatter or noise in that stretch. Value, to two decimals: 0.31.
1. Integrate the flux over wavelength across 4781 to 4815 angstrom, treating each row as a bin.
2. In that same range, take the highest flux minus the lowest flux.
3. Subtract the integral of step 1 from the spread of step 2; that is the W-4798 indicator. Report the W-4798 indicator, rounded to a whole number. -201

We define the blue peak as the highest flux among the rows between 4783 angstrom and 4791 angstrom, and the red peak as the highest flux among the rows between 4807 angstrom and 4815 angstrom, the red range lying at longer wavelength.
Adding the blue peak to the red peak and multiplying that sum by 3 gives 36.6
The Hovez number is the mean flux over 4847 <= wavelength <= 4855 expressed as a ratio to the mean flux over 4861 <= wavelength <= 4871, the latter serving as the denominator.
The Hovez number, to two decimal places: 1.25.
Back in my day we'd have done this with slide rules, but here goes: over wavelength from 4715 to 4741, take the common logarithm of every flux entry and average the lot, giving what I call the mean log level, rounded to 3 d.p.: 0.762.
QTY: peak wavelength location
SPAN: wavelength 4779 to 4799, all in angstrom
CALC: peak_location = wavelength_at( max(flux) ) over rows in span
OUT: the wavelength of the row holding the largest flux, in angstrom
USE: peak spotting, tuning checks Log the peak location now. 4798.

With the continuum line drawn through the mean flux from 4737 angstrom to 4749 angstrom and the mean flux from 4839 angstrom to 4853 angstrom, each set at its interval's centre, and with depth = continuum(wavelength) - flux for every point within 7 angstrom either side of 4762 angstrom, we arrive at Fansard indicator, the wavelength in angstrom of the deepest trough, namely 4758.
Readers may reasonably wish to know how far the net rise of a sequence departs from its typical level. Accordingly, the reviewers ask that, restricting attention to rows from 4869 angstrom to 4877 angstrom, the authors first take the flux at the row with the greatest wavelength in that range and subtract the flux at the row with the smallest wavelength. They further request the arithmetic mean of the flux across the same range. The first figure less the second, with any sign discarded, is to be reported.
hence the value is 5.7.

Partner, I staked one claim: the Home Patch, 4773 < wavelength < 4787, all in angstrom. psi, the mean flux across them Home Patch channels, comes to 5.96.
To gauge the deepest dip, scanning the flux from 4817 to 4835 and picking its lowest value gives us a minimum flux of 5.59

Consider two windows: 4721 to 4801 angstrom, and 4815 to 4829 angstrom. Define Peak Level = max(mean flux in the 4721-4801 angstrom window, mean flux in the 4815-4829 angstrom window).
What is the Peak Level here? 5.86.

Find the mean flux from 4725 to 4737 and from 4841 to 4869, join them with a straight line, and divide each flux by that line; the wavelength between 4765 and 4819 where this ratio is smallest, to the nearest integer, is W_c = 4790 angstrom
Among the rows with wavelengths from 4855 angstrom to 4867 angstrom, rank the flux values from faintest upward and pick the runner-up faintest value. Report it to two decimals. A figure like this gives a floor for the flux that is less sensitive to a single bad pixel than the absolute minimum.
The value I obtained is 4.10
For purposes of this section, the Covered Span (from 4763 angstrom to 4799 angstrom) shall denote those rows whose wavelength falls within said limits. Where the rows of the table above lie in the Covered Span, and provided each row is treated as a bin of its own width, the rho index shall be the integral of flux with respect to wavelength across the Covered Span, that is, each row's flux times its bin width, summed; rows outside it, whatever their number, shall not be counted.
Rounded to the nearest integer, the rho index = 213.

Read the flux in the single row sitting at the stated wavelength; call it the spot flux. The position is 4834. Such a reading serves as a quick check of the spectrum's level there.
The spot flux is 5.84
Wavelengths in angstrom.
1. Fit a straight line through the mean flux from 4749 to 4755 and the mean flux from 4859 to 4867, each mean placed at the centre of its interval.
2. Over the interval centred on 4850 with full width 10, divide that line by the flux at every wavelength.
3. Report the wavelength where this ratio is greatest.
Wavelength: 4854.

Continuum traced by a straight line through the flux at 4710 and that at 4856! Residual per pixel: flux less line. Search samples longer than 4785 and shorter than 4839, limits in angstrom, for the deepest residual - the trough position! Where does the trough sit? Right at 4790 angstrom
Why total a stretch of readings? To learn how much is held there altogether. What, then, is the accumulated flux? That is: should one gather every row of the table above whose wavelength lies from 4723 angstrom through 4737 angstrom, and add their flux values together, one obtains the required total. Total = 40.6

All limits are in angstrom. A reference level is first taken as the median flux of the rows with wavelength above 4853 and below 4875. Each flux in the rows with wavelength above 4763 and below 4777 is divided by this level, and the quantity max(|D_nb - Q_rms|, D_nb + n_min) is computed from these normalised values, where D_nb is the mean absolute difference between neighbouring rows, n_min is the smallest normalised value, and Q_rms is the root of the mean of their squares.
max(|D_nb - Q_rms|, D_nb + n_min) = 1.13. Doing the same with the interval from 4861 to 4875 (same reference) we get 0.85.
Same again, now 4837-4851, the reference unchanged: 1.11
